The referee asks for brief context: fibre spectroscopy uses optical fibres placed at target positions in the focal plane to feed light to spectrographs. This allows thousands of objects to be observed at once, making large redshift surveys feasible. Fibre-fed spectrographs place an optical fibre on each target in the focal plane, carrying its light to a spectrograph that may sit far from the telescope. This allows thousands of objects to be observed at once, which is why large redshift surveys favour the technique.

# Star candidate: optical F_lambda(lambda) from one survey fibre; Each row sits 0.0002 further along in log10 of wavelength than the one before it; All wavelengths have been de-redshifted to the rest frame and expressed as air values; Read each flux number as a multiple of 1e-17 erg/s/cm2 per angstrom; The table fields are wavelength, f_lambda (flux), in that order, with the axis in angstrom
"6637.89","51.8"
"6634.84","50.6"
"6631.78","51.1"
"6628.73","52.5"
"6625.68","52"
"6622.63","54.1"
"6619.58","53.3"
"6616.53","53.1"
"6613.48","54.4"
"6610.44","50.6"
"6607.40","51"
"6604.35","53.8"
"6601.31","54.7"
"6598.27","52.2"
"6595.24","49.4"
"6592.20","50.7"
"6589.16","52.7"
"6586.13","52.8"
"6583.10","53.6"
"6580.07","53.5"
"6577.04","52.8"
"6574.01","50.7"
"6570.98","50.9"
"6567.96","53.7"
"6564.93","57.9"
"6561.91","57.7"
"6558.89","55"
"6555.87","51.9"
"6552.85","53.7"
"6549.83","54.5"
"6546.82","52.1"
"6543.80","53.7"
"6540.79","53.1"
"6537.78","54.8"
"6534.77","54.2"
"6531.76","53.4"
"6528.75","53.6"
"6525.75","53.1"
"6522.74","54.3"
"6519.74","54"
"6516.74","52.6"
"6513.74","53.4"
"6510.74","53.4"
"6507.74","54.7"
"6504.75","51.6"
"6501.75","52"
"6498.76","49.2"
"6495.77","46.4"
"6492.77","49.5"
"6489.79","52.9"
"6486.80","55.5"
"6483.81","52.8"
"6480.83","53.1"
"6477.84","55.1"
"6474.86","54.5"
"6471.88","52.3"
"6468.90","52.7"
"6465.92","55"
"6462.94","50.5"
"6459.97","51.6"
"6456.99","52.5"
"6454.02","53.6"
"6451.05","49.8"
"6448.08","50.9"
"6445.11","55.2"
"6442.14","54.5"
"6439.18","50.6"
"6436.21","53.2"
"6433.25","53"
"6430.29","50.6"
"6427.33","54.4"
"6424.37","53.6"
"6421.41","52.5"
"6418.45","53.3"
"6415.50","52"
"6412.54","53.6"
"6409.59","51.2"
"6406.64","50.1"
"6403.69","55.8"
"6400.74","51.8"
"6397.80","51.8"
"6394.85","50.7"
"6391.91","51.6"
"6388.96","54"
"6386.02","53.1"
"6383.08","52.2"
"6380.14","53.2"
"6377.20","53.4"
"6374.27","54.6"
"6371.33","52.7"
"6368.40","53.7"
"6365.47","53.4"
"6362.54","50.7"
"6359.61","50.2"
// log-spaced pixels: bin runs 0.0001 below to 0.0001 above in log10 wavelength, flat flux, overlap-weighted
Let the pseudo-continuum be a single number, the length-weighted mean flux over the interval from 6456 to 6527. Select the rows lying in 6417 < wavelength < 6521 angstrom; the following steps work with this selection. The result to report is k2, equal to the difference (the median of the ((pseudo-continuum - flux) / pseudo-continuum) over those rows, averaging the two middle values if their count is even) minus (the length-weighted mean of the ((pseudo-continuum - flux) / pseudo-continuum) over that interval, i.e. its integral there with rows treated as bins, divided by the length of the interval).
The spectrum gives -0.0061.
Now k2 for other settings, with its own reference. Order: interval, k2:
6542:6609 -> -0.0004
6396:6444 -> -0.0022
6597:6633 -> -0.0009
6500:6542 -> 0.0004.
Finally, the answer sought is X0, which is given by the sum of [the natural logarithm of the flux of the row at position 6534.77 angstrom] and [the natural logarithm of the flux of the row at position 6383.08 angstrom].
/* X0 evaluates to 7.95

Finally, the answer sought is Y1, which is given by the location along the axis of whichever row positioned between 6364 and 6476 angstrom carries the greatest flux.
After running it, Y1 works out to 6403.69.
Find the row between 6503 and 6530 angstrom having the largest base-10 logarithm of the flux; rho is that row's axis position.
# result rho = 6507.74 angstrom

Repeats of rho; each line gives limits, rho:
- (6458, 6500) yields 6486.80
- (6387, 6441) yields 6403.69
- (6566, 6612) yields 6601.31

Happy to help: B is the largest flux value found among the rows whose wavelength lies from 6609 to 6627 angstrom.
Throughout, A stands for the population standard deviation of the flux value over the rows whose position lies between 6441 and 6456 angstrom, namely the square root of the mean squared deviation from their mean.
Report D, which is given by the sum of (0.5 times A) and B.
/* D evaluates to 55.4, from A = 2.1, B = 54.4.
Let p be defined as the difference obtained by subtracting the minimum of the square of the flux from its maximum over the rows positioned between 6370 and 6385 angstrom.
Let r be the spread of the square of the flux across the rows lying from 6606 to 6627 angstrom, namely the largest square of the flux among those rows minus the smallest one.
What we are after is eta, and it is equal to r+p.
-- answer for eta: 655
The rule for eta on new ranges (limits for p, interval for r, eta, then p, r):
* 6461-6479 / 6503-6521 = 815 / 486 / 330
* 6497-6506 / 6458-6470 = 758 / 283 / 475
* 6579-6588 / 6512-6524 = 267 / 85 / 182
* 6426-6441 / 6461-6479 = 885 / 399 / 486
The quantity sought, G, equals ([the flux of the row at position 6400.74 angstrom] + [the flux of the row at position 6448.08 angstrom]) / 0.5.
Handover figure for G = 205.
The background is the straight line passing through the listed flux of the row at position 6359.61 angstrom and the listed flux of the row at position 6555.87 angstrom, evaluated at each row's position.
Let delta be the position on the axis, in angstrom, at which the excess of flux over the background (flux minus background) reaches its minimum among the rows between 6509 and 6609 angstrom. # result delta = 6595.24 angstrom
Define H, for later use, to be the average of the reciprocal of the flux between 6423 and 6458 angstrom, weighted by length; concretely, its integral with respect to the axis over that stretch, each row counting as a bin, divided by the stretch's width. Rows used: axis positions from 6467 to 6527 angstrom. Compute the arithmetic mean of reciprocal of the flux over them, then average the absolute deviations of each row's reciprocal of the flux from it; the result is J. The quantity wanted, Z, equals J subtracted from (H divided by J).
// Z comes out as 34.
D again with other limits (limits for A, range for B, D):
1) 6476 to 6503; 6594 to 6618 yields 56.1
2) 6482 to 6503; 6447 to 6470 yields 56.4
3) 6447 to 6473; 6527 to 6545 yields 55.6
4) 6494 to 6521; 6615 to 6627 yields 55.3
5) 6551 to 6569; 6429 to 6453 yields 56.3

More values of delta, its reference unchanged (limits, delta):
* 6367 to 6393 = 6391.91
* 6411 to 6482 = 6451.05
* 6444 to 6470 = 6451.05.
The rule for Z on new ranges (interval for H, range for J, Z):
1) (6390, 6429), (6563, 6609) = 35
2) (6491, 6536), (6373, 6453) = 39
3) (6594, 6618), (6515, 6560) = 76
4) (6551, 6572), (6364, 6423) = 48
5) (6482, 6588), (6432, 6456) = 32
